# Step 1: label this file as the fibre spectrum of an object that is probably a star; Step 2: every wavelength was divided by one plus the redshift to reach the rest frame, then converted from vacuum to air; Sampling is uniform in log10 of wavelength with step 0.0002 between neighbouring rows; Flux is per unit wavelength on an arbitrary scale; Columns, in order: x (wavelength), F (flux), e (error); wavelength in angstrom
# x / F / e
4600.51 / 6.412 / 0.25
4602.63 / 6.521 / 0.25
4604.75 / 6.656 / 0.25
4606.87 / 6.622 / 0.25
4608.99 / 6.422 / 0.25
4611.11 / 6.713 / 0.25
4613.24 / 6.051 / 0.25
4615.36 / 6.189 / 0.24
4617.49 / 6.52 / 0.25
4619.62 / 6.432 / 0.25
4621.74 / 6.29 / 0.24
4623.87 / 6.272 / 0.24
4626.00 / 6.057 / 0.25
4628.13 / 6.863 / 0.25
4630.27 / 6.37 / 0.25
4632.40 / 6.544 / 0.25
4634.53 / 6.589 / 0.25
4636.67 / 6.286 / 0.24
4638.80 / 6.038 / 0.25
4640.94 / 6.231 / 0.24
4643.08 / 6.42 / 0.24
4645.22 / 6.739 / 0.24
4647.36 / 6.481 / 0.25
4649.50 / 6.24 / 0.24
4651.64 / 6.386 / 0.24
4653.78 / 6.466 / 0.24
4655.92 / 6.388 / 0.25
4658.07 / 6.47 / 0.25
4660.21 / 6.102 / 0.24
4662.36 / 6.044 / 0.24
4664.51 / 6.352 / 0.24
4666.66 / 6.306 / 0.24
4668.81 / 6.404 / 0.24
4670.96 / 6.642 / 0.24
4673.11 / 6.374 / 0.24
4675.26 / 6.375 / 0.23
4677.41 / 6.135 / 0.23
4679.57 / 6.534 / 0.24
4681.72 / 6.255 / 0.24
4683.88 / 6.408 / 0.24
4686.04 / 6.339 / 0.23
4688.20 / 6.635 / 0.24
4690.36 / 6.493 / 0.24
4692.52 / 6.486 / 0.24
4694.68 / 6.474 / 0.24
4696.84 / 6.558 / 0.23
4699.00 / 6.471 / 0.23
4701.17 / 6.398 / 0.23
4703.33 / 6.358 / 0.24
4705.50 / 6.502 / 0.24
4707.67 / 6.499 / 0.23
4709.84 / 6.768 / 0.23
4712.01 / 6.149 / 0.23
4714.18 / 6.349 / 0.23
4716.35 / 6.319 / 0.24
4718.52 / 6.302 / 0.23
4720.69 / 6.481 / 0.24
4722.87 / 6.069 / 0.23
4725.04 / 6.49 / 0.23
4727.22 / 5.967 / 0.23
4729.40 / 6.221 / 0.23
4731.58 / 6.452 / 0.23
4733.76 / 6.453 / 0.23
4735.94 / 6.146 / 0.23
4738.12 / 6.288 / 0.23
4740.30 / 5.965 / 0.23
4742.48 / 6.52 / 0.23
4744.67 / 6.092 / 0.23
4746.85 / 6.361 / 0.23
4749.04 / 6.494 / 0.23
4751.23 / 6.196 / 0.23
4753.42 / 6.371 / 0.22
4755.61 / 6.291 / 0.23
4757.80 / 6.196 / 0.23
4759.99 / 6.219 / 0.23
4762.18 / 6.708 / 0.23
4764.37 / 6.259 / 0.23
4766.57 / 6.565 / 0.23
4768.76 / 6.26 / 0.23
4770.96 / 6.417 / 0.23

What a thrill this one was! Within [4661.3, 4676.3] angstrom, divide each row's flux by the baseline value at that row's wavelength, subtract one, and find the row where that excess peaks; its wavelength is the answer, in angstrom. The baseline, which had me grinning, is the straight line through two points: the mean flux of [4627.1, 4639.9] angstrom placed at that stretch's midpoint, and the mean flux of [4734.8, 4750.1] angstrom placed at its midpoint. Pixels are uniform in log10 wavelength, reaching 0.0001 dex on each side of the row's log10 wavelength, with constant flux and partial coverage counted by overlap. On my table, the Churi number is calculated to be 4670.96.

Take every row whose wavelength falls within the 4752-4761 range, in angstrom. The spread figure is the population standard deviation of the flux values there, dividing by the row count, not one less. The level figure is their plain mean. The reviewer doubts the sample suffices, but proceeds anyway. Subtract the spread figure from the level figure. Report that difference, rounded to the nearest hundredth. 6.20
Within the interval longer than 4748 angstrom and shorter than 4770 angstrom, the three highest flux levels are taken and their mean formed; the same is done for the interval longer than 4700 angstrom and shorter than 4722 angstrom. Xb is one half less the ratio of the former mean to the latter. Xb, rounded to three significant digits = -0.500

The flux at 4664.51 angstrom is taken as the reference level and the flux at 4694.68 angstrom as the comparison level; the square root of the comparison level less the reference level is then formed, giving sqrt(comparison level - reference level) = 0.35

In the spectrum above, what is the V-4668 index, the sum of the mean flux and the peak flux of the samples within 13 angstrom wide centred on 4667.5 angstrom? 13.0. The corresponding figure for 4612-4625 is 12.8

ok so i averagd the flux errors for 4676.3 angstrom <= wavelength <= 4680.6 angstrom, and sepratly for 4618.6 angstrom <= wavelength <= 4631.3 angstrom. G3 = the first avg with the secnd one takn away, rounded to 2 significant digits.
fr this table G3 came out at -0.012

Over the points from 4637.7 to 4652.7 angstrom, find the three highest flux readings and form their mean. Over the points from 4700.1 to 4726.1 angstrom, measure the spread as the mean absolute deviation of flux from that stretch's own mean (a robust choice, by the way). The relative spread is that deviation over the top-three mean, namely 0.0203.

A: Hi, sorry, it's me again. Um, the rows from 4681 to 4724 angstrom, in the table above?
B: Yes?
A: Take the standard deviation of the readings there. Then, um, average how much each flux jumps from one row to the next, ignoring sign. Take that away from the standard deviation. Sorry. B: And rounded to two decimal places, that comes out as 0.01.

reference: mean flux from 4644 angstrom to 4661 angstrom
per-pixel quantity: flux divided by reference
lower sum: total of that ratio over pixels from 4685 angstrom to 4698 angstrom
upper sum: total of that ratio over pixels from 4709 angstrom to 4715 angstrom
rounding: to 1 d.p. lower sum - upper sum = 3.1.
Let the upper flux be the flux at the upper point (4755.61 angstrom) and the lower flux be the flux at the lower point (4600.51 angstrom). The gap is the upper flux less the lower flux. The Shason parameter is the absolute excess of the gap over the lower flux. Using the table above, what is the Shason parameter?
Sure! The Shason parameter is 6.5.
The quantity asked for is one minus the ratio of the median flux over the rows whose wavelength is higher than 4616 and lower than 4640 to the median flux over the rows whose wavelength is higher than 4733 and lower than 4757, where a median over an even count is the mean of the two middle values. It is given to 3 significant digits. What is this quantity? -0.0126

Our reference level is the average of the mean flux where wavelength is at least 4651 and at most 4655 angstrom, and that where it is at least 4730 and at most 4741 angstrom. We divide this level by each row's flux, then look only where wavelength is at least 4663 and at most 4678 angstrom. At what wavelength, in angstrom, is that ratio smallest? 4670.96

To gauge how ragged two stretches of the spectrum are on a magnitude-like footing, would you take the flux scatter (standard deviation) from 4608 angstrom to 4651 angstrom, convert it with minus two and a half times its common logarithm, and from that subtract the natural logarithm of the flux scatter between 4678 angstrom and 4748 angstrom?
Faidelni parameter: 3.3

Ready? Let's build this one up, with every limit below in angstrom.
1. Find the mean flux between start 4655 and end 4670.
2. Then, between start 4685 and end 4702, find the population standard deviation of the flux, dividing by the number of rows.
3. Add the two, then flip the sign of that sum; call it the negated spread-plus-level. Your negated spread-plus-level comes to -6.38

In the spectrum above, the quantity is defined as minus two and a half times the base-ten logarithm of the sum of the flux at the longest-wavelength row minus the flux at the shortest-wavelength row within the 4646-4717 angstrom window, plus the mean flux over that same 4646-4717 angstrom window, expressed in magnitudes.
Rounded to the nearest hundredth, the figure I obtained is -1.99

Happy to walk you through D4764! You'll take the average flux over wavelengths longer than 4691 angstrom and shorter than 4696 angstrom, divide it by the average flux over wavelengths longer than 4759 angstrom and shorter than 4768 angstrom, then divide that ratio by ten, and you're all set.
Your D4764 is 0.101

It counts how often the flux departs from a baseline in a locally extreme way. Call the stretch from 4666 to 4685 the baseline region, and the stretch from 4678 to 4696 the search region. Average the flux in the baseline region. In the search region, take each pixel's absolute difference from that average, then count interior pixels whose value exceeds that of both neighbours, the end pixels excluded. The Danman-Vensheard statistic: 1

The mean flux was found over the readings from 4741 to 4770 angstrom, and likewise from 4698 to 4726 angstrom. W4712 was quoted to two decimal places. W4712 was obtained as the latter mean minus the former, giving 0.05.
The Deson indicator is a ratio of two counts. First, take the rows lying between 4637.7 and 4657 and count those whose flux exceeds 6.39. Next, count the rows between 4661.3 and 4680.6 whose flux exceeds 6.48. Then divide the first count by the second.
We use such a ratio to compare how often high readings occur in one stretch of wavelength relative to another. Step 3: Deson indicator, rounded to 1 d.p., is 2.0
